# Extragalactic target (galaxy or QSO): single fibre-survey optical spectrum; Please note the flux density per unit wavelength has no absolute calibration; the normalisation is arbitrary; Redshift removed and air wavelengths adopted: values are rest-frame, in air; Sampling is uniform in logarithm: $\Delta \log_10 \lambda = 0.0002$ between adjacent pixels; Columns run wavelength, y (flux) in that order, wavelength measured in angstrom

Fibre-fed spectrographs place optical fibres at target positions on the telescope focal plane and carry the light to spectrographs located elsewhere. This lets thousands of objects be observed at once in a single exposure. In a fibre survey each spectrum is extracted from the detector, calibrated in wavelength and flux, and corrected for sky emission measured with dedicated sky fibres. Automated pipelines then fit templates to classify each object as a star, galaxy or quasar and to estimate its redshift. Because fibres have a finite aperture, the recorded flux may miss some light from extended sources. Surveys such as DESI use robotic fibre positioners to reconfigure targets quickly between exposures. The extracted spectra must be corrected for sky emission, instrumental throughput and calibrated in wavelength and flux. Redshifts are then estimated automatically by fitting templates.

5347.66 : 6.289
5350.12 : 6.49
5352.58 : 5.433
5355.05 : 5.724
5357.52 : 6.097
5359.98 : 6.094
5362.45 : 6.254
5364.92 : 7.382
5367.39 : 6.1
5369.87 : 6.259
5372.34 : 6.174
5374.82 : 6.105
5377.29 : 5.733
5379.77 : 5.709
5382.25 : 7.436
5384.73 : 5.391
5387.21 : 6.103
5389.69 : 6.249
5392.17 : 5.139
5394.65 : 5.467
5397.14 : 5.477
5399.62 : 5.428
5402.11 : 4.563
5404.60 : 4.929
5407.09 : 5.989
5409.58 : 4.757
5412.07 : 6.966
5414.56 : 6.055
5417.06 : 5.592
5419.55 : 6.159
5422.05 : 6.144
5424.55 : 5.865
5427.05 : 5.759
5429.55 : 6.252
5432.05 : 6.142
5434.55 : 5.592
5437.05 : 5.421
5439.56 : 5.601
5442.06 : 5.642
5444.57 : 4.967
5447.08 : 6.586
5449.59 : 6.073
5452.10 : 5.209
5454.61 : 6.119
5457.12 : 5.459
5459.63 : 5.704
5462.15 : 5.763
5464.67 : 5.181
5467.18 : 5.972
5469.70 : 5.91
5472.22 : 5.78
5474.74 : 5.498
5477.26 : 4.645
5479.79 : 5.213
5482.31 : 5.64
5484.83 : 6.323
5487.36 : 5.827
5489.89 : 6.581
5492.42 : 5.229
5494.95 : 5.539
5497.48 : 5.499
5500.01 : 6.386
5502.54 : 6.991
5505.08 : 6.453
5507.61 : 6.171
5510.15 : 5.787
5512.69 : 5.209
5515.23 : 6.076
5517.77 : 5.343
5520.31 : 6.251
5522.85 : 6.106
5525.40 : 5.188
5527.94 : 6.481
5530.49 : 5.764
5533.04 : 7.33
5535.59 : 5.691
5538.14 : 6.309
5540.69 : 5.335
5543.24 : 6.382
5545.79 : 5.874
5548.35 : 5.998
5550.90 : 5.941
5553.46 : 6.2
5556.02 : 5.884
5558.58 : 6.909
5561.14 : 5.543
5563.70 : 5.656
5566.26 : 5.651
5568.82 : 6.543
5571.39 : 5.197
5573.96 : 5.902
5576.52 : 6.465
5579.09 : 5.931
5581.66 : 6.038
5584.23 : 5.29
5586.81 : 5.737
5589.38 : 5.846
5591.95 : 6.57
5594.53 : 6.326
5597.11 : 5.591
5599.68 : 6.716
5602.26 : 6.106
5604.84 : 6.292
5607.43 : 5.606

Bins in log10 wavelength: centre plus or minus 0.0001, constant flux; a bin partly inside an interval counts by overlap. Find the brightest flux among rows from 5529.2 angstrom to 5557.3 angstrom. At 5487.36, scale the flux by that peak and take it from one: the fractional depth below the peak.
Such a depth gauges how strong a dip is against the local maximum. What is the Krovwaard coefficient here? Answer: 0.21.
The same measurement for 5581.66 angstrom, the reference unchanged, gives 0.18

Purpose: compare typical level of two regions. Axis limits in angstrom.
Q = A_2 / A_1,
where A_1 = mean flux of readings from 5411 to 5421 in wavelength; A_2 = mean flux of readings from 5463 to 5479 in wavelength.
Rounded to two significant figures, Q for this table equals 0.89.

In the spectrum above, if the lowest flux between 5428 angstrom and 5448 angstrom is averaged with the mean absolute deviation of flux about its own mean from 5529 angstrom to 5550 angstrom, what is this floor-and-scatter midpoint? 2.70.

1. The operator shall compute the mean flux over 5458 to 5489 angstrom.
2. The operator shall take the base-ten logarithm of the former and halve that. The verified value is 0.375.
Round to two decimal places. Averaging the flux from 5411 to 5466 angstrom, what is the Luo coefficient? 5.83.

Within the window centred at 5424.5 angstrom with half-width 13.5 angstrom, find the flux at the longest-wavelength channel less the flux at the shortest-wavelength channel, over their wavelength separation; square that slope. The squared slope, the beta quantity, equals 0.0038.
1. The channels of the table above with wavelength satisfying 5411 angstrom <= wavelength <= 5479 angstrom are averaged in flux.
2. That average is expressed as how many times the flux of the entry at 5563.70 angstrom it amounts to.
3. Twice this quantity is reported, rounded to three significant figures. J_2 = 2.04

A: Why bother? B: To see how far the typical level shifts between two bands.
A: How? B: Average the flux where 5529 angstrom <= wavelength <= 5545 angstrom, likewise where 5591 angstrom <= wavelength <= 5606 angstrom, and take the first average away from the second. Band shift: 0.13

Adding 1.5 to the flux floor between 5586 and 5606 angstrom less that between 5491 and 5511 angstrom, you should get 1.9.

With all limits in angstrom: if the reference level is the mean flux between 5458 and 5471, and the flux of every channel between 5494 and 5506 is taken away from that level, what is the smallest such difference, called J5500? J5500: -1.3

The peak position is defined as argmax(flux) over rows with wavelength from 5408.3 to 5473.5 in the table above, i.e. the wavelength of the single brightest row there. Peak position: 5412.07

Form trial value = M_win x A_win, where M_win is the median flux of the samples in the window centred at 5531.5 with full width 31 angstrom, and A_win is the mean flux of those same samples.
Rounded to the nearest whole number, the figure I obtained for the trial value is 36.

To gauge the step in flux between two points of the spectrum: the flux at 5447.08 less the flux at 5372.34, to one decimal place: 0.4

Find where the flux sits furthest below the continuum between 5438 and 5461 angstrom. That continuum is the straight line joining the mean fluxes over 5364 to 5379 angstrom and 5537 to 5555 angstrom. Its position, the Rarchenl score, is 5444.57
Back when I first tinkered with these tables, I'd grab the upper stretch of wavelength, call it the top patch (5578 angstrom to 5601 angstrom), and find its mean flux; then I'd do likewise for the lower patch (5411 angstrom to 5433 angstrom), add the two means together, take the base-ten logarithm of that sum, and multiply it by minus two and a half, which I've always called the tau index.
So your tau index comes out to -2.71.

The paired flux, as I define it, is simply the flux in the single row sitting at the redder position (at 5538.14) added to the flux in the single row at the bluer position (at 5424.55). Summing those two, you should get 12.2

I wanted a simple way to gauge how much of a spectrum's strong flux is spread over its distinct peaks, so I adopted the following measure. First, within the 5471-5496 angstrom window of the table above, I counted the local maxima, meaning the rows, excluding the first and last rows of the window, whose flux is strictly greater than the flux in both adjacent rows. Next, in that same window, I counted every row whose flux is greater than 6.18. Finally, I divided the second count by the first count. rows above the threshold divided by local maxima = 1.0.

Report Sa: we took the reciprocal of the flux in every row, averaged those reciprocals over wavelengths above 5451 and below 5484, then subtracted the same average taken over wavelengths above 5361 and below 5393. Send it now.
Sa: 0.017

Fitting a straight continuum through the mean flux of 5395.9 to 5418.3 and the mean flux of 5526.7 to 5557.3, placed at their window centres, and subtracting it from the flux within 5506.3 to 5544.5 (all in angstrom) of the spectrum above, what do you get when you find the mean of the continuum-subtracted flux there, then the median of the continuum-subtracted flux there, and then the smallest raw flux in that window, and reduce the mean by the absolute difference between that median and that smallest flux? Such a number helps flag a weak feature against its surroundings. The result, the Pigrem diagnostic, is -5.2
